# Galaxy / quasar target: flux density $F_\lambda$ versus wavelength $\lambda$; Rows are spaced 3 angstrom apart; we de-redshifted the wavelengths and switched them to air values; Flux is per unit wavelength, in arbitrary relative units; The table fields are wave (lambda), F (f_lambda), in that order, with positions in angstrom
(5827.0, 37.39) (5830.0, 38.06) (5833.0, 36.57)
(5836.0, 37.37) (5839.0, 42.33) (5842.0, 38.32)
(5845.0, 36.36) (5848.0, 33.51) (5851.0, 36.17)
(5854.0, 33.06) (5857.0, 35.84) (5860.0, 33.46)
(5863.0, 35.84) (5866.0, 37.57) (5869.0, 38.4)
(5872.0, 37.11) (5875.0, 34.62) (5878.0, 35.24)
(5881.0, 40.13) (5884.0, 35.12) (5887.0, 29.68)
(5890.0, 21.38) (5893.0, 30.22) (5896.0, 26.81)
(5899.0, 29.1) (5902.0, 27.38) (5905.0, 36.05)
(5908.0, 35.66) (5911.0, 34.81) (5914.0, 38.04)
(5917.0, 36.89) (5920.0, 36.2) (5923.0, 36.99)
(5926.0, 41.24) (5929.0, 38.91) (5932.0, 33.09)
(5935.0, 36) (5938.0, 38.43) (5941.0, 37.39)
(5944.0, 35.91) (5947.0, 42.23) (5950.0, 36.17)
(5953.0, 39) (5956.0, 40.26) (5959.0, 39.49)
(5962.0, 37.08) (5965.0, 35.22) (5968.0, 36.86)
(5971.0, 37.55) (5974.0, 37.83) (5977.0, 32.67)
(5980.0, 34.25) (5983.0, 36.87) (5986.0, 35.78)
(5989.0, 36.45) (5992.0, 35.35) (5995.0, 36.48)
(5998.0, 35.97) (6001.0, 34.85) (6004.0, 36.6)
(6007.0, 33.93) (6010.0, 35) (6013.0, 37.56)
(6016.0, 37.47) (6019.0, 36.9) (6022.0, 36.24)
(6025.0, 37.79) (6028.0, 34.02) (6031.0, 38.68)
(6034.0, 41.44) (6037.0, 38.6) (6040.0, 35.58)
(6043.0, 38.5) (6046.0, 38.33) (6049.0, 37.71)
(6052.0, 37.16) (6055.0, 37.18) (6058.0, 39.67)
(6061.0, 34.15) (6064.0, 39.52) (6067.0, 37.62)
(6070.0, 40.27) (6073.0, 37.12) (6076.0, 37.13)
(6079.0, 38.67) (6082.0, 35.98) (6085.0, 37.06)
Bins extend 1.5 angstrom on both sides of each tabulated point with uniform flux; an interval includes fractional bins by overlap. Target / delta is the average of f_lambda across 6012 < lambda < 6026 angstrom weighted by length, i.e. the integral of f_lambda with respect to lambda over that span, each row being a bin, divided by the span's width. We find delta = 37.2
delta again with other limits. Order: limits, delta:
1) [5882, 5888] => 33.3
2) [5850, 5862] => 34.6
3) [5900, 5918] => 34.6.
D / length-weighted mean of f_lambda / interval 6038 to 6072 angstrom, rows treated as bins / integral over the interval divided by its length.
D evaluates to 37.8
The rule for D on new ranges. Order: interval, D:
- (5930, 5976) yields 37.5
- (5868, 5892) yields 33.8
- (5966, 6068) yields 36.8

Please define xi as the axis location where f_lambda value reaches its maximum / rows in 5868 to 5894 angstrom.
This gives 5881.0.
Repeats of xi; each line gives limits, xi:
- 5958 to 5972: 5959.0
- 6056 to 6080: 6070.0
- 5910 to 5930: 5926.0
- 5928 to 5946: 5929.0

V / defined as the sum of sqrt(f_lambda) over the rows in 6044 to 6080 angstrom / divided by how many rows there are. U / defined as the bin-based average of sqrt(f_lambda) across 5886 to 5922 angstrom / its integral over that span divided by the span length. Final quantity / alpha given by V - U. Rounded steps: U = 5.63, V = 6.15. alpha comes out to 0.52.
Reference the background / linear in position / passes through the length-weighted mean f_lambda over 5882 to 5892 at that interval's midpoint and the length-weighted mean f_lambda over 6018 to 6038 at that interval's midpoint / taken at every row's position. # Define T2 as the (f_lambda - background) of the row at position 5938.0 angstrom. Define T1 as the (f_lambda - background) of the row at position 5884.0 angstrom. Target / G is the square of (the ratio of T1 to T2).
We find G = 1.0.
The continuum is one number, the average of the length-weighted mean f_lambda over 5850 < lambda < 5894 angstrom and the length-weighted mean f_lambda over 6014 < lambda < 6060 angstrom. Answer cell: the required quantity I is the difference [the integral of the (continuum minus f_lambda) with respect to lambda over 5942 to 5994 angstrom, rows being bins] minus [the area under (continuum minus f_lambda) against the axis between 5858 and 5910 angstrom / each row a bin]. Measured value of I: -197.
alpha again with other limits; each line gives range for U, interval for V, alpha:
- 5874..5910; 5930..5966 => 0.50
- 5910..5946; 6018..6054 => 0.04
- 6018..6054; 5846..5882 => -0.14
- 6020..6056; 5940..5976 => 0.03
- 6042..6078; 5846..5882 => -0.16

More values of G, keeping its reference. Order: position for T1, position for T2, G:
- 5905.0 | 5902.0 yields 3.8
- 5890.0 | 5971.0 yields 6.4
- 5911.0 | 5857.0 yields 0.2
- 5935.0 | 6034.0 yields 1.2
